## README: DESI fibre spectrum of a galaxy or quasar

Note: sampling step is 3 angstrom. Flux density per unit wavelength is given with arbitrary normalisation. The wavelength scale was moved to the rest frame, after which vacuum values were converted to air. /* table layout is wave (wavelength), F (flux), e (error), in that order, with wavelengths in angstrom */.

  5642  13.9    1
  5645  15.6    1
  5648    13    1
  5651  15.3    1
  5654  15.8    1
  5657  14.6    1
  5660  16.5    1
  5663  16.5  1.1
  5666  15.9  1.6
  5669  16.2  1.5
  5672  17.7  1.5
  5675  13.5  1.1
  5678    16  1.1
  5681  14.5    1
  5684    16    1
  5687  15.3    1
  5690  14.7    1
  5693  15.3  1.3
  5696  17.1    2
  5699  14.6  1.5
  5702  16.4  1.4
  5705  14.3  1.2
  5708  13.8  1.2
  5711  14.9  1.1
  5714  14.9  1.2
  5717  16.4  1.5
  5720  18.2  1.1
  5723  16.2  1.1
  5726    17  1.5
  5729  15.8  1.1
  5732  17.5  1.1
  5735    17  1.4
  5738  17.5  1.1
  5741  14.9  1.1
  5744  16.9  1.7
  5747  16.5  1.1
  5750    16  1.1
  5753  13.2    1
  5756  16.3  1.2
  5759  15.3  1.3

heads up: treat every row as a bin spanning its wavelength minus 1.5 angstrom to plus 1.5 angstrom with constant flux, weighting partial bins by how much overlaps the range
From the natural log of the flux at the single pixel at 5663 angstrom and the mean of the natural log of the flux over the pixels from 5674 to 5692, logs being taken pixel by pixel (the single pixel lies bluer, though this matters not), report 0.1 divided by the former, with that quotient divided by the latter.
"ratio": 0.0132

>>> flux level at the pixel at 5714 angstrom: 14.9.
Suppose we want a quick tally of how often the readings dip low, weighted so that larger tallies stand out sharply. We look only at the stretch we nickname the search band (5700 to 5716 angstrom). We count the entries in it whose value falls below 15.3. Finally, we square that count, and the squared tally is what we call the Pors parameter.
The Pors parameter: 16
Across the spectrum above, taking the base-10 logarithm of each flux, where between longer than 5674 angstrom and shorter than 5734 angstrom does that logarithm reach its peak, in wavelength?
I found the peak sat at 5720 angstrom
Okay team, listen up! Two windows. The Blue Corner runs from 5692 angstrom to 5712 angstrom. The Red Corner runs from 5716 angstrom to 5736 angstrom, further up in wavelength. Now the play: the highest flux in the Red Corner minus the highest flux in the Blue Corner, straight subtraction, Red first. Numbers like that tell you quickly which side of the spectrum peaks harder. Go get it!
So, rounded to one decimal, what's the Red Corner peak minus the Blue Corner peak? 1.1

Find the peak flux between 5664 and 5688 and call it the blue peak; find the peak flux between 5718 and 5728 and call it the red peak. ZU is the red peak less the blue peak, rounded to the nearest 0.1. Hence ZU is 0.5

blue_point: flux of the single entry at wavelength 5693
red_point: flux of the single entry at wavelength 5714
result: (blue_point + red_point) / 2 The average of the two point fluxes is 15.1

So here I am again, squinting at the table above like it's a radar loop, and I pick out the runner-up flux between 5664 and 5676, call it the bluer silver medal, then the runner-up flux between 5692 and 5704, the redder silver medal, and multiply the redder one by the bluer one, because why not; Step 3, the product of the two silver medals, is 266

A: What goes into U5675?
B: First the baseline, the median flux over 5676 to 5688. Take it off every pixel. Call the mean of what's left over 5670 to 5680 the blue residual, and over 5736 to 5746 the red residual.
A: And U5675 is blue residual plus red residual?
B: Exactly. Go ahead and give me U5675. 0.9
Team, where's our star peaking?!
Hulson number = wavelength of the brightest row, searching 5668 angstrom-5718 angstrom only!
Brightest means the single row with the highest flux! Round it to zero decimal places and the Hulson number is 5672 angstrom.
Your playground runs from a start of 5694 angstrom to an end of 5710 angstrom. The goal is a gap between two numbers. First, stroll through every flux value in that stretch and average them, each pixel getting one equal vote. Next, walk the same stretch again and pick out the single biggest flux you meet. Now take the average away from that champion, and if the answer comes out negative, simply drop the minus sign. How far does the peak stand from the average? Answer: 1.9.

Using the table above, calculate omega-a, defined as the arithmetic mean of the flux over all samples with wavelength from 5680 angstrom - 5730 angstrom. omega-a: 15.6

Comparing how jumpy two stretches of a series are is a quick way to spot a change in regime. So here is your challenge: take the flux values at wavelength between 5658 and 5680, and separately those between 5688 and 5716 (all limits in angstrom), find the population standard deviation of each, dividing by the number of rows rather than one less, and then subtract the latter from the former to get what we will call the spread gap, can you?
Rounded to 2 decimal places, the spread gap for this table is 0.20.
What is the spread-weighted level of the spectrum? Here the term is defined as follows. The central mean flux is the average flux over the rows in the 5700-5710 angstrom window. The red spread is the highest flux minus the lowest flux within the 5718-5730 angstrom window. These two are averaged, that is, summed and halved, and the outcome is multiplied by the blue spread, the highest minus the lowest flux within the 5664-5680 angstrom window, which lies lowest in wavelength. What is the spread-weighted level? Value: 36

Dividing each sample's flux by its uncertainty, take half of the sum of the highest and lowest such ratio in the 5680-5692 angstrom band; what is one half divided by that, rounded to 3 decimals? 0.033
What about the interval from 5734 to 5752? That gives 0.039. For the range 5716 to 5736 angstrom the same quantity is 0.036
